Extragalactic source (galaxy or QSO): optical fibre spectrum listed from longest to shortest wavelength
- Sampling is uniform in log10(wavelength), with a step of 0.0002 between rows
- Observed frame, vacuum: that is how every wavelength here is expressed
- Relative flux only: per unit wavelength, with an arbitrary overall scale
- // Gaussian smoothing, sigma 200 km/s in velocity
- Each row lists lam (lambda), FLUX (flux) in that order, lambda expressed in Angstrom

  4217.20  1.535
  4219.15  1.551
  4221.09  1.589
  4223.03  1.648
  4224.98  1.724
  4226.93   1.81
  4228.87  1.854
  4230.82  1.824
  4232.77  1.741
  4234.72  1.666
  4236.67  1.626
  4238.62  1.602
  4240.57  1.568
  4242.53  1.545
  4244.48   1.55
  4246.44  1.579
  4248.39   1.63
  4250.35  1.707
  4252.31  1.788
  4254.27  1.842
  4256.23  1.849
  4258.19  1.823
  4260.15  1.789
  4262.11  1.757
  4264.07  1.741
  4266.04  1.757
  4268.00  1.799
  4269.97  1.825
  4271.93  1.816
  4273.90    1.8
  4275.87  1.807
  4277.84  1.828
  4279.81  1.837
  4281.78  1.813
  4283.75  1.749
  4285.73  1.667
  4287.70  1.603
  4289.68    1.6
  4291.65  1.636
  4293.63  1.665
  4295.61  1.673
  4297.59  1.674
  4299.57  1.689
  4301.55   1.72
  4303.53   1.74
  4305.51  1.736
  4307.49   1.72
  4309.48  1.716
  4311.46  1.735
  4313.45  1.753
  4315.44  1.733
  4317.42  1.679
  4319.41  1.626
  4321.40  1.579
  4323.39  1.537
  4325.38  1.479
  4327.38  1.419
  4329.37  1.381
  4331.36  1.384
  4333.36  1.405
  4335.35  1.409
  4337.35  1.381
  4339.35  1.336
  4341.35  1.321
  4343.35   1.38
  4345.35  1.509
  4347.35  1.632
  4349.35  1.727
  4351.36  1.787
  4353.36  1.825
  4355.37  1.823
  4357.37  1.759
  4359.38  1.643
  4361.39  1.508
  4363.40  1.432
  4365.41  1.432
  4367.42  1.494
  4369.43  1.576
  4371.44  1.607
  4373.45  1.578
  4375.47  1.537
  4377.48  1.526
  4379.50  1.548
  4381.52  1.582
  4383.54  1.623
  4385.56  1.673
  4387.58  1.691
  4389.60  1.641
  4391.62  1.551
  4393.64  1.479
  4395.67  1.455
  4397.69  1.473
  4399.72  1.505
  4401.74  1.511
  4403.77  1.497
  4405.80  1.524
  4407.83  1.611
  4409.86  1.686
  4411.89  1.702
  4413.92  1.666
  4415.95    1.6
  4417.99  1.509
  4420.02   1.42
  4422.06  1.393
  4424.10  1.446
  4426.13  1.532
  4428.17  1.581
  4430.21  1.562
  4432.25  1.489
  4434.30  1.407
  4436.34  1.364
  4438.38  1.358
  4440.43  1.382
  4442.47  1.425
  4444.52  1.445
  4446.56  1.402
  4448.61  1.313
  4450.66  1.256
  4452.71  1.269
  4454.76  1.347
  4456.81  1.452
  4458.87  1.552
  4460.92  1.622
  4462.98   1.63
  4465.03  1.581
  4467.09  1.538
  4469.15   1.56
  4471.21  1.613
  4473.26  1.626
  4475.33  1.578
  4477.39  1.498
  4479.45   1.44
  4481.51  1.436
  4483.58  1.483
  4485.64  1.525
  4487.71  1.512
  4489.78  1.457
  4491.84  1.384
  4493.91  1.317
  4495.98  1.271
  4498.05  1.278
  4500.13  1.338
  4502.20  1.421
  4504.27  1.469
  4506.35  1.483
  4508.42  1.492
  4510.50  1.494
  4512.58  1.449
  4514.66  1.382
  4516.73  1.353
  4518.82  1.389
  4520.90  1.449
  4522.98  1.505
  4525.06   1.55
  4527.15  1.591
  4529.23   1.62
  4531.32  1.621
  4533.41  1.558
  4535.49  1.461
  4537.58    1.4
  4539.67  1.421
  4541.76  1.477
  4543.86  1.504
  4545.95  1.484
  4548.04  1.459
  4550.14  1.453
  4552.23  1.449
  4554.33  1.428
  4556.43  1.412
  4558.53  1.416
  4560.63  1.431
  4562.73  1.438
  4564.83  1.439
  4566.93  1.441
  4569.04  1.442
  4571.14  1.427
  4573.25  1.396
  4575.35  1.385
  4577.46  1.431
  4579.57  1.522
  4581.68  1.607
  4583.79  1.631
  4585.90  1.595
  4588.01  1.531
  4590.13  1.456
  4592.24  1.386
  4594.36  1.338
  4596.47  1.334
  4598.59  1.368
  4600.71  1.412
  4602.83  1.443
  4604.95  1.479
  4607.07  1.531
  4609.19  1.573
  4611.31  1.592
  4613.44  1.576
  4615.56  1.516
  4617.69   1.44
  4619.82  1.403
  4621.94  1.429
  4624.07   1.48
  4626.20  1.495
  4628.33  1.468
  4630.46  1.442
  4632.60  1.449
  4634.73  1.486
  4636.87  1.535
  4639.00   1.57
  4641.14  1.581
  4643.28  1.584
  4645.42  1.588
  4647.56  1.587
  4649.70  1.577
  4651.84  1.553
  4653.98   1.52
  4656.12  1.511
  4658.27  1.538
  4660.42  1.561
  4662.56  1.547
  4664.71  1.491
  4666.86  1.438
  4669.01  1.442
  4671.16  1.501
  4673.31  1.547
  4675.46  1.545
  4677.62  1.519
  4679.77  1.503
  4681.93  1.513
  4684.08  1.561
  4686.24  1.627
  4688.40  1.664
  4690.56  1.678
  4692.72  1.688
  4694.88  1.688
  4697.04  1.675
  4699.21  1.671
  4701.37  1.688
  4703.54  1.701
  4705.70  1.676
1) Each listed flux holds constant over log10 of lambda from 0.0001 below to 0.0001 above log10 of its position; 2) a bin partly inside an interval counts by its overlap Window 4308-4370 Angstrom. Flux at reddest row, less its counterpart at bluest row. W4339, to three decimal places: -0.140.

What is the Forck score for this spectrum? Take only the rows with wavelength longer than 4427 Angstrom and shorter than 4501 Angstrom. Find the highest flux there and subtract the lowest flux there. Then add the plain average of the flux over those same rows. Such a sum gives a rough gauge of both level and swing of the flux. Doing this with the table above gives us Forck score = 1.83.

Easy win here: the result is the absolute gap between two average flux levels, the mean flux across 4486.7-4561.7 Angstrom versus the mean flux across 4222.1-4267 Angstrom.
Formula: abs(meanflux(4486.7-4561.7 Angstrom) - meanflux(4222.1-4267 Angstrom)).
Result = 0.26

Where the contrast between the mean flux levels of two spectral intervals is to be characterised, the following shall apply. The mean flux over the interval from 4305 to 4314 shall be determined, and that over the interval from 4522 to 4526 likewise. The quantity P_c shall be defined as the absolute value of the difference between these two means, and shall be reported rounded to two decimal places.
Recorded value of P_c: 0.20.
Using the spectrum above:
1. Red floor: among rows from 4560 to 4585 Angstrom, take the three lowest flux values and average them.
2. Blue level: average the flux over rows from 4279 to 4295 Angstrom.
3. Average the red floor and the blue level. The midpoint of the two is 1.55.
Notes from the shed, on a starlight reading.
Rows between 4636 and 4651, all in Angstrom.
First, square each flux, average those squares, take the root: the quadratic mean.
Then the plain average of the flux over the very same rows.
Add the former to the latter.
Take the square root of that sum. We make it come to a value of 1.775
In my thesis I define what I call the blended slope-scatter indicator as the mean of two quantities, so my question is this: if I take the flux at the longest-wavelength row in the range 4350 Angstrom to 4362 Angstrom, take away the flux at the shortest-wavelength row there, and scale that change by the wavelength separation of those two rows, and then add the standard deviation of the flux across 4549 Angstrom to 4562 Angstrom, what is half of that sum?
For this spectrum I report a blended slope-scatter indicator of -0.006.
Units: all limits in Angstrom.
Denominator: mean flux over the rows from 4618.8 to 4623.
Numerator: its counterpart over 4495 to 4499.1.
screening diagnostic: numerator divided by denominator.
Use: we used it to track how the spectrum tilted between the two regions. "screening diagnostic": 0.90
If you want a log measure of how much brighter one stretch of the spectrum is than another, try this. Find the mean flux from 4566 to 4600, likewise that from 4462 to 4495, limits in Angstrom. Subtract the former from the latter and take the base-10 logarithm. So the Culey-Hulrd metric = -1.3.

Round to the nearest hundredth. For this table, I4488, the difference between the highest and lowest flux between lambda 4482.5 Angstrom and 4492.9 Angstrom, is 0.14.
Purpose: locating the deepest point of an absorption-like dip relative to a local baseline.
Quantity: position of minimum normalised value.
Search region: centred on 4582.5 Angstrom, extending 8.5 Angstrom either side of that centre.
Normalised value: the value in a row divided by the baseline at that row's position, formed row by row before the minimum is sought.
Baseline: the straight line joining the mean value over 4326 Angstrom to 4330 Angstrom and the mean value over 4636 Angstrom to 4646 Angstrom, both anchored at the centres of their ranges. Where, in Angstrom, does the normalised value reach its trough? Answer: 4575.35 Angstrom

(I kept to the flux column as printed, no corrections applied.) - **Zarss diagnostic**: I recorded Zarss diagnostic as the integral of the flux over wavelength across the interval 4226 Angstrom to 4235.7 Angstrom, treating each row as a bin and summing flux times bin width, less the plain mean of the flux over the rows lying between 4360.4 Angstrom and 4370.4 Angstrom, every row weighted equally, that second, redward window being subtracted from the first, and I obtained 15.8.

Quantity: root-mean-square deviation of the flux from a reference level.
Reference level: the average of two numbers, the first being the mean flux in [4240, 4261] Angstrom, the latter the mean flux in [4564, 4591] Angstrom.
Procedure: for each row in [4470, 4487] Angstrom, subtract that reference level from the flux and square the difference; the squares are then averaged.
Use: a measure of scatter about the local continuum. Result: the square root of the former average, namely 0.096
